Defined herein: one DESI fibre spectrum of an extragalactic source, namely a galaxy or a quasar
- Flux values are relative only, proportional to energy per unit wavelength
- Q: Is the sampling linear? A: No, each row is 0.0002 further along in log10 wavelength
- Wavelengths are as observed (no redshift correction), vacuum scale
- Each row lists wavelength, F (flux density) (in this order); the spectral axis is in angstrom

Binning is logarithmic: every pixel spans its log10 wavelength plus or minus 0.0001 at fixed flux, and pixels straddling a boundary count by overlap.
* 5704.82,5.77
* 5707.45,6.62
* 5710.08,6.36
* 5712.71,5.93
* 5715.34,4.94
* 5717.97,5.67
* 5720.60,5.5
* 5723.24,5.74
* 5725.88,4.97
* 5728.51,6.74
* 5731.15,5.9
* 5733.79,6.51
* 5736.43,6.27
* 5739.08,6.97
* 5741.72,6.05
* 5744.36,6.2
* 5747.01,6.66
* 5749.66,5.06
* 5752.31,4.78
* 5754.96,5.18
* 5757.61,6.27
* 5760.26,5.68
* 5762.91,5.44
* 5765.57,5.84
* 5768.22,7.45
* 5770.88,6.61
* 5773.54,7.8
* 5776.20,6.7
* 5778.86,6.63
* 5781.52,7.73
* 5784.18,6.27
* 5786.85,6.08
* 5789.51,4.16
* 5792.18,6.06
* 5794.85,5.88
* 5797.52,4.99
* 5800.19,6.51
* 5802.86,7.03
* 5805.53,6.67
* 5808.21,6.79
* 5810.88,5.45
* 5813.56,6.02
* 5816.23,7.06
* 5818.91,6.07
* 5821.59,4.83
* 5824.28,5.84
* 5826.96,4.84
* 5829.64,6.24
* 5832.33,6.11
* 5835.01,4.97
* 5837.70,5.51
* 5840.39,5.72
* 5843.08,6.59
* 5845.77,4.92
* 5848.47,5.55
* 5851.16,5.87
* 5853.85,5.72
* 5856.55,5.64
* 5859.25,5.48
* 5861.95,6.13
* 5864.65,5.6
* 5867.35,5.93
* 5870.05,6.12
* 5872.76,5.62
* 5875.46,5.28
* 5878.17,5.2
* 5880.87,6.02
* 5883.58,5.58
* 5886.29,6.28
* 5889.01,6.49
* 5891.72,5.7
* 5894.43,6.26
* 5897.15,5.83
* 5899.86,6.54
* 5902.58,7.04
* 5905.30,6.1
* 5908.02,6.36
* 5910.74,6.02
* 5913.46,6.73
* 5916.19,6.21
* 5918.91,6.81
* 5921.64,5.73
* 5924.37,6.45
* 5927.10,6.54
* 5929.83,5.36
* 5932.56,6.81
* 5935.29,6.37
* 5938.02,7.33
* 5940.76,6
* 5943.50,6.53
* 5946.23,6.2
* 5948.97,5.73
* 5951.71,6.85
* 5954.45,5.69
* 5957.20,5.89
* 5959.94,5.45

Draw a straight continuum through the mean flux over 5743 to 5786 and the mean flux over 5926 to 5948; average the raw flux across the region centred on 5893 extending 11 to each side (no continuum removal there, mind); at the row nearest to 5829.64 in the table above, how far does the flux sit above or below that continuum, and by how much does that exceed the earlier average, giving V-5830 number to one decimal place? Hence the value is -6.3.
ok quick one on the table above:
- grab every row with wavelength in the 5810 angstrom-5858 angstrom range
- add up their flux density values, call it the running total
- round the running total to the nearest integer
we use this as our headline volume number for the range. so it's 103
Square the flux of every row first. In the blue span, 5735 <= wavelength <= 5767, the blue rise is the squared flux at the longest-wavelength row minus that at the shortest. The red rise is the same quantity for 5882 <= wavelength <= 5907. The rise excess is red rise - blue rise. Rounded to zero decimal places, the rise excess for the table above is 11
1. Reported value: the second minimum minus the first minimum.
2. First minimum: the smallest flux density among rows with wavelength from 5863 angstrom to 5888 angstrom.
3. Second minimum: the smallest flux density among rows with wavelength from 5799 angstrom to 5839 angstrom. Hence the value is -0.37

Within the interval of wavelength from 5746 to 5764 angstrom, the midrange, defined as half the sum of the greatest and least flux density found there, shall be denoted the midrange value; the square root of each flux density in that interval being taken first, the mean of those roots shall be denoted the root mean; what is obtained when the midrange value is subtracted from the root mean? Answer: -3.36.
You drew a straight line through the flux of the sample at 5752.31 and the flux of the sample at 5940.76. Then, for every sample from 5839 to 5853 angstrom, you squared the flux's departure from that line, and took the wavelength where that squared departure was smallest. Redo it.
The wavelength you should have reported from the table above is 5848.47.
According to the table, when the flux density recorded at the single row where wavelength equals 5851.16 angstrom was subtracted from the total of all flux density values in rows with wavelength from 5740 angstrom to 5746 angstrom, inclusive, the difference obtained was 6.38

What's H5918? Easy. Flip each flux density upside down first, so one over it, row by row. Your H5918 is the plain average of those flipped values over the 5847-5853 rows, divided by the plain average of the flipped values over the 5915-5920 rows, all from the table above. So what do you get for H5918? 1.14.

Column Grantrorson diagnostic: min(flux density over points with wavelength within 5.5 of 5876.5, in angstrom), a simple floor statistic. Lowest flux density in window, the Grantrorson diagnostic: 5.2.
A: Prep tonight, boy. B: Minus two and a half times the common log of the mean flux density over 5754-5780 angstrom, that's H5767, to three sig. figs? -2.01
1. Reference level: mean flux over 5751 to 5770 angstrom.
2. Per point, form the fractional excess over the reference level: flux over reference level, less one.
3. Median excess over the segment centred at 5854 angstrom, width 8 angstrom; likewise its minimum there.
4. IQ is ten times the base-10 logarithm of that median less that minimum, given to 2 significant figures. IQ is -19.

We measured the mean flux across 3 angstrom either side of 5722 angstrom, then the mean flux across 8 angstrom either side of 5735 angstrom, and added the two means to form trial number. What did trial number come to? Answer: 12.0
